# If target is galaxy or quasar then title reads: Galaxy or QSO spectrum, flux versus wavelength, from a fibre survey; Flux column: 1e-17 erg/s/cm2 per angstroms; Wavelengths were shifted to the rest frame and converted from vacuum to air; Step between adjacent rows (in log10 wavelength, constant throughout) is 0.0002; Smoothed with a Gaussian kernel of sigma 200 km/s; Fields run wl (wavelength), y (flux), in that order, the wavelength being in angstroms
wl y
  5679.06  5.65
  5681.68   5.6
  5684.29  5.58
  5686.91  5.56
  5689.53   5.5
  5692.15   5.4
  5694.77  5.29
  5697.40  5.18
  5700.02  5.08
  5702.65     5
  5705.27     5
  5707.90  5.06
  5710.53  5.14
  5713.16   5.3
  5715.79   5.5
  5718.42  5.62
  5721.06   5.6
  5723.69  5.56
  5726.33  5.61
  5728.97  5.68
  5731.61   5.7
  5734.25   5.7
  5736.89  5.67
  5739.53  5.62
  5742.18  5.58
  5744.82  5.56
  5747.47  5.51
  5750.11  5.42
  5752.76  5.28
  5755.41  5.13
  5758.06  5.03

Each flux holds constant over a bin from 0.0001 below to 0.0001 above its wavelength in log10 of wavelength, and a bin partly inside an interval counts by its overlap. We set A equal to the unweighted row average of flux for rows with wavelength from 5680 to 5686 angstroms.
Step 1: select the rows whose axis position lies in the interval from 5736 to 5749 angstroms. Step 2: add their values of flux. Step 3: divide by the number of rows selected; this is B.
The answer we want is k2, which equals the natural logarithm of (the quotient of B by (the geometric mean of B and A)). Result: 0.000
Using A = 5.59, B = 5.6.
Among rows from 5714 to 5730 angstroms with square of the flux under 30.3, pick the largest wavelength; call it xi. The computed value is 5715.79 angstroms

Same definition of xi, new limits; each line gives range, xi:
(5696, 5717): 5715.79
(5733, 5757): 5755.41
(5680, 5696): 5694.77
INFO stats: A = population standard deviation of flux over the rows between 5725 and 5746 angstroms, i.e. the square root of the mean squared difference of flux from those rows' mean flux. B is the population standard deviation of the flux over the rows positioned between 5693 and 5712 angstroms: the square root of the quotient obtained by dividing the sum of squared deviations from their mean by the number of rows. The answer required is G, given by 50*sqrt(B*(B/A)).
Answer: 21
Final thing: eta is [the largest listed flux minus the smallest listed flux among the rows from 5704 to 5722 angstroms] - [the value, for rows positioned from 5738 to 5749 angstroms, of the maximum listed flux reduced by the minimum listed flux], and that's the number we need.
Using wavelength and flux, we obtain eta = 0.5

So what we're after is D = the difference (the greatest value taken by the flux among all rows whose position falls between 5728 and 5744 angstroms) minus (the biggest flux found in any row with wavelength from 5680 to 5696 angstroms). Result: 0.10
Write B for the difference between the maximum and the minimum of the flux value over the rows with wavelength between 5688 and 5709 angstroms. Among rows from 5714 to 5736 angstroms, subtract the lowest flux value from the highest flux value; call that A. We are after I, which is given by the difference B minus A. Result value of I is 0.30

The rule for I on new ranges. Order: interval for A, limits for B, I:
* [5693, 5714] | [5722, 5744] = -0.16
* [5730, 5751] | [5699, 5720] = 0.34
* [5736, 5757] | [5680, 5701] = -0.02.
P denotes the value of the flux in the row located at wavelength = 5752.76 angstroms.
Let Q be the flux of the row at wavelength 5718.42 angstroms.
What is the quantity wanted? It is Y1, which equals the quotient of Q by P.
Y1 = 1.06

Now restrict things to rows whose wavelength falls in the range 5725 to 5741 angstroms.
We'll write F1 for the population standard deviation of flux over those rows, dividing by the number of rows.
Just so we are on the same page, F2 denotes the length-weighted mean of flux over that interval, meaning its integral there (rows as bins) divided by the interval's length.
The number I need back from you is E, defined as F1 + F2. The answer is 5.70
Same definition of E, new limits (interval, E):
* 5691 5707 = 5.30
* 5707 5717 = 5.42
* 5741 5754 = 5.58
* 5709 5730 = 5.67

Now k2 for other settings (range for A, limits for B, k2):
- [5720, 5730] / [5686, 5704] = -0.030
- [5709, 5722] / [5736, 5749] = 0.014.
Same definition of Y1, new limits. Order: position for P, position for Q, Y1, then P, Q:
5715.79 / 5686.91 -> 1.01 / 5.5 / 5.56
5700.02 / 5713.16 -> 1.04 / 5.08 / 5.3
